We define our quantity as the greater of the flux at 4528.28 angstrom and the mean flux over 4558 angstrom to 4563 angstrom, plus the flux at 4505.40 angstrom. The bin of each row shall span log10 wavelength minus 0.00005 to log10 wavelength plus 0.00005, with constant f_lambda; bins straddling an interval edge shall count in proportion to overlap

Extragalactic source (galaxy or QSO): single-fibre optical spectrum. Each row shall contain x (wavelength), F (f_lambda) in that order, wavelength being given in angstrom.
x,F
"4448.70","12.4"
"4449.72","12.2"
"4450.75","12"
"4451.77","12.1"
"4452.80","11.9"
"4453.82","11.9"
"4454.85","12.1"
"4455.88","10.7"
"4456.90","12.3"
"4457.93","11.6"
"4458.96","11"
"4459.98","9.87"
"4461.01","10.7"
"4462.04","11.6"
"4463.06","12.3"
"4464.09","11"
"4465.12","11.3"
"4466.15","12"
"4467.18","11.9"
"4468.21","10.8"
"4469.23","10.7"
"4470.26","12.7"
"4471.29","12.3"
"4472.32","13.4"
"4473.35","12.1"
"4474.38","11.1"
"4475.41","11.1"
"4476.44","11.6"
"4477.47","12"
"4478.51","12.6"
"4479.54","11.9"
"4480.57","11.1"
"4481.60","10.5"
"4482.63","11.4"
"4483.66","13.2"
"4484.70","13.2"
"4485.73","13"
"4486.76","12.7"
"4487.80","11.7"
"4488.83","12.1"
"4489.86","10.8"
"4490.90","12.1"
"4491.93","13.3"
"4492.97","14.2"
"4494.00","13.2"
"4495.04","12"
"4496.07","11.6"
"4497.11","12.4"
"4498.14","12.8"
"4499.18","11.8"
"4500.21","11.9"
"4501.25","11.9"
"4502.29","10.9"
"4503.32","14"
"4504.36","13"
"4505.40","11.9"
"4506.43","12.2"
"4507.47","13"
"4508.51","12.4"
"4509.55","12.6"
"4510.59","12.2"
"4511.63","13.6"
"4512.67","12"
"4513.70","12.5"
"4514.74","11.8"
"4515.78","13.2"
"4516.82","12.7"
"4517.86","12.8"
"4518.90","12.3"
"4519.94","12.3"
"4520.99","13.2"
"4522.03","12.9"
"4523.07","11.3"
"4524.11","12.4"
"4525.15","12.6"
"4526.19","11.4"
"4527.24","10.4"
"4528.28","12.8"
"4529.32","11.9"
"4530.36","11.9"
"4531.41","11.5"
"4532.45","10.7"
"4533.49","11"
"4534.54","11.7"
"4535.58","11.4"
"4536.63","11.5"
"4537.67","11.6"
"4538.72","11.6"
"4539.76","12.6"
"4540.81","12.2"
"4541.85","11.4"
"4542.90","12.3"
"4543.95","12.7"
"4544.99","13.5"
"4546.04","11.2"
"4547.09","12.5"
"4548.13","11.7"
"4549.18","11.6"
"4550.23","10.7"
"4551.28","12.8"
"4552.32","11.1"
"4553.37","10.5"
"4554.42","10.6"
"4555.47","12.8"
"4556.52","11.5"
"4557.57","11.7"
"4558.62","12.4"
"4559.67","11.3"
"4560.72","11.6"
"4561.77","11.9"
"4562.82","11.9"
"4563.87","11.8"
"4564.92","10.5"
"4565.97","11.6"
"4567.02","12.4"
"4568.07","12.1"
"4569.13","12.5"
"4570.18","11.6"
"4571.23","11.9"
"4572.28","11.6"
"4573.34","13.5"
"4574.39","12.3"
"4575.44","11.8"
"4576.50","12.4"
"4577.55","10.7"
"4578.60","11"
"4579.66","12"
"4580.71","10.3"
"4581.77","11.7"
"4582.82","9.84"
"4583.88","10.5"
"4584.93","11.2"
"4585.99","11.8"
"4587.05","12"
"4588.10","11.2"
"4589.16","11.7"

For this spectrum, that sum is 24.7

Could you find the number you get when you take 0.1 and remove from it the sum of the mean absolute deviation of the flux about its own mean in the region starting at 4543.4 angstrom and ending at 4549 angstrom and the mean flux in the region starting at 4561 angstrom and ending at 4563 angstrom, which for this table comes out -12.5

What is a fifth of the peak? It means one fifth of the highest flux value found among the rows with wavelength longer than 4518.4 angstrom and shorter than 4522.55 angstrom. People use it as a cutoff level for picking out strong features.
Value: 2.64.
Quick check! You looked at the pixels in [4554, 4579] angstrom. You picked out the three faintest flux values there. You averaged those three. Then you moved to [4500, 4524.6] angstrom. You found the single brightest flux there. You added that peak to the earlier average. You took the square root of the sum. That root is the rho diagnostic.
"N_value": 4.96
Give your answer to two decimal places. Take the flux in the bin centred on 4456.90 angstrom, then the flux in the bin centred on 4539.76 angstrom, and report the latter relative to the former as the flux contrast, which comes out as 1.02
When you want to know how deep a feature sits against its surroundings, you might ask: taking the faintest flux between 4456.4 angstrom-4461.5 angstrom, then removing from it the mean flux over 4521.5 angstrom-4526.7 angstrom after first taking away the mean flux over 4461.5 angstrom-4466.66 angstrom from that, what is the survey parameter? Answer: 9.4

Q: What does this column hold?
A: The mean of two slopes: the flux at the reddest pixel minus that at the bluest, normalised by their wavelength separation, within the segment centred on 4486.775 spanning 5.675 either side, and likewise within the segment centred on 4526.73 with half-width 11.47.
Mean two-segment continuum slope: 0.10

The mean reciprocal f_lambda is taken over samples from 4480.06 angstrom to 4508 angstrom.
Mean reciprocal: 0.0818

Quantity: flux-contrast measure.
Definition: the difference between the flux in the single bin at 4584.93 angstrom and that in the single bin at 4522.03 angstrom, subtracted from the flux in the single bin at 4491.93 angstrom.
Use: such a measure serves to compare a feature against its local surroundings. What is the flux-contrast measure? 15.0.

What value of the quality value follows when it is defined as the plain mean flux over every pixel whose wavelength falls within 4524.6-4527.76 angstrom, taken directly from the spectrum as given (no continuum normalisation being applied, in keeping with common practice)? 11.5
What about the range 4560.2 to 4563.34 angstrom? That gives 11.8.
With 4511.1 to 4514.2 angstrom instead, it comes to 12.7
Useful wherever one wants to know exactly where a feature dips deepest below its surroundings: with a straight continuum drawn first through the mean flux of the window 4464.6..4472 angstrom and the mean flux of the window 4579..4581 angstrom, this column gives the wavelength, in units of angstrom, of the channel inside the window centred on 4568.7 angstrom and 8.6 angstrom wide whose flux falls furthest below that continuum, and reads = 4564.92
